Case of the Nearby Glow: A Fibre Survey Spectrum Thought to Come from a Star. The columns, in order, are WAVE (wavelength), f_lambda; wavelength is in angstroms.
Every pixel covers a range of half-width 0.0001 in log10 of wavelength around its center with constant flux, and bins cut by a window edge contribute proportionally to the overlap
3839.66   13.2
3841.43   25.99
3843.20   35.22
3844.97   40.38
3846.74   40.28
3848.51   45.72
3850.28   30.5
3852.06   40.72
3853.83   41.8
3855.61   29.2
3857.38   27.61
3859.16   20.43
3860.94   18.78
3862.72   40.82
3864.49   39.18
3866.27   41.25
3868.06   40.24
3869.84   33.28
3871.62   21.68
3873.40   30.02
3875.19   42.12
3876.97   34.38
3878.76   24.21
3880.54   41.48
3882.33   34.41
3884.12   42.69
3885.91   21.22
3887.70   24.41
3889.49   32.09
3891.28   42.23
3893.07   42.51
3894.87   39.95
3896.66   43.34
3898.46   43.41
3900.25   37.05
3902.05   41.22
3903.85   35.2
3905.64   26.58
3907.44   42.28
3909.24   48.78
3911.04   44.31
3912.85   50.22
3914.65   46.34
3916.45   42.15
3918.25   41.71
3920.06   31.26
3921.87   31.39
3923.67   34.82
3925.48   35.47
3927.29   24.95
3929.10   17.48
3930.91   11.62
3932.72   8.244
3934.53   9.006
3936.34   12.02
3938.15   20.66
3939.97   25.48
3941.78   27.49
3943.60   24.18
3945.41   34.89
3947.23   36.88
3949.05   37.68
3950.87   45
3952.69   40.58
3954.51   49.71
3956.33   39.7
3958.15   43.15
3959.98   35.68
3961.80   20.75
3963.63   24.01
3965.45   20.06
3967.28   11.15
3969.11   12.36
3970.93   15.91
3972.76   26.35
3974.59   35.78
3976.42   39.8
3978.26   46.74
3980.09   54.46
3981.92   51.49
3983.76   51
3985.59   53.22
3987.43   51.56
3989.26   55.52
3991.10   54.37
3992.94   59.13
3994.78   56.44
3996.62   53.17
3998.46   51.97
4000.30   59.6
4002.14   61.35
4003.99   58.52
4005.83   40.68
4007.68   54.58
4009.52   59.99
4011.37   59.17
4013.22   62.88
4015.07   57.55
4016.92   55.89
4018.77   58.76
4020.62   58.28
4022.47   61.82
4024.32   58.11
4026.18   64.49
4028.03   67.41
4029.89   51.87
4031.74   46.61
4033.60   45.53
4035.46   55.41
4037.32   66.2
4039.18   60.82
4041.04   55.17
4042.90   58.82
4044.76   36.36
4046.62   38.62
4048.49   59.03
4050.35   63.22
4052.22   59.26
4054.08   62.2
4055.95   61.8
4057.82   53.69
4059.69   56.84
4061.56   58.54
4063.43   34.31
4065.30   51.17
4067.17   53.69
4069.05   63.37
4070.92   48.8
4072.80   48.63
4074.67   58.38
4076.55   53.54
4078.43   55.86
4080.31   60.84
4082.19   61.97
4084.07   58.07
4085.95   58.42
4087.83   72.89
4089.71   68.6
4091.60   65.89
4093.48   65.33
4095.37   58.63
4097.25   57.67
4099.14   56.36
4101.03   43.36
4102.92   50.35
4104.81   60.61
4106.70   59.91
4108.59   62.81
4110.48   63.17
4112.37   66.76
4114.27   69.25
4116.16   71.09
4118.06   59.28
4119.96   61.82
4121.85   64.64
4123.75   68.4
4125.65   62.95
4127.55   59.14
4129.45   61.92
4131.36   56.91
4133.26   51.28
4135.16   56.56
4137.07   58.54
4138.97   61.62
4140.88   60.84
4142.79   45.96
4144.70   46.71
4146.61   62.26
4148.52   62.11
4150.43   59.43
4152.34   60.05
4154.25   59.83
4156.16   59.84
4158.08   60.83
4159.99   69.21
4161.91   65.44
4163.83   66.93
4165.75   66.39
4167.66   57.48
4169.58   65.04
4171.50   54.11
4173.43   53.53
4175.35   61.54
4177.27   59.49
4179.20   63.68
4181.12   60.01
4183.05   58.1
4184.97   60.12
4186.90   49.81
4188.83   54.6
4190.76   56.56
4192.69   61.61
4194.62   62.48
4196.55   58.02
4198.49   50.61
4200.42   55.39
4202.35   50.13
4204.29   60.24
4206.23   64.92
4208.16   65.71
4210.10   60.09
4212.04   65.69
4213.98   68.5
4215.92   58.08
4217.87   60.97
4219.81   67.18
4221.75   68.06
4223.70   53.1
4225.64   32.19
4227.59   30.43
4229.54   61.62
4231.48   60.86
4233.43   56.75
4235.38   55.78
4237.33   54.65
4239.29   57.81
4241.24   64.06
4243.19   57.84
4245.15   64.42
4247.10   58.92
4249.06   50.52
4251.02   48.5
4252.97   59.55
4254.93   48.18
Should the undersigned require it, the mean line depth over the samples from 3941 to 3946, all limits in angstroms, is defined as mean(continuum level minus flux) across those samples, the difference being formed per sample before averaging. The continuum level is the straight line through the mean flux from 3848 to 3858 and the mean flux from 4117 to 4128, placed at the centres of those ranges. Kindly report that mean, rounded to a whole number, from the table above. 16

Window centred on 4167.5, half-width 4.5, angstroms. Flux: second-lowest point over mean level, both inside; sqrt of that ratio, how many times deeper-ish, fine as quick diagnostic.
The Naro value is 0.96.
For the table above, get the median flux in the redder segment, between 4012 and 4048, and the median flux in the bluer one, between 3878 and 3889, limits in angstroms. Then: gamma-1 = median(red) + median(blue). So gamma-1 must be 88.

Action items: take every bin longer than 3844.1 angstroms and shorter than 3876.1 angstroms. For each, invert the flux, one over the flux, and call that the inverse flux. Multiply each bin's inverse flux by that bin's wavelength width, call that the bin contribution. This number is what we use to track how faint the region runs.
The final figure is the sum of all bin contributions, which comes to 1.0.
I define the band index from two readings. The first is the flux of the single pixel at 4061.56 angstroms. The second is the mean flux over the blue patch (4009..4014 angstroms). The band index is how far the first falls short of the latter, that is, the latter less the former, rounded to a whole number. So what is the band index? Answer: 2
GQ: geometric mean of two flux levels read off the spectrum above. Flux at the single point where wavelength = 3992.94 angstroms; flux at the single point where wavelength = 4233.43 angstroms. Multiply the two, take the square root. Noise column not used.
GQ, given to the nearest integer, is 58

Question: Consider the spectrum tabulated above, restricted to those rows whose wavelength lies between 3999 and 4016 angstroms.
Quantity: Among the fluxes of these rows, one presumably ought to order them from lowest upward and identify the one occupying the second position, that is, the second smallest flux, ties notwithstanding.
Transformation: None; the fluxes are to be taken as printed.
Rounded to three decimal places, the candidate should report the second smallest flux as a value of 54.580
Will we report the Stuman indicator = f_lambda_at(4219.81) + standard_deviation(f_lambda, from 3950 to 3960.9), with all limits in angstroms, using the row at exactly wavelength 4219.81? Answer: 72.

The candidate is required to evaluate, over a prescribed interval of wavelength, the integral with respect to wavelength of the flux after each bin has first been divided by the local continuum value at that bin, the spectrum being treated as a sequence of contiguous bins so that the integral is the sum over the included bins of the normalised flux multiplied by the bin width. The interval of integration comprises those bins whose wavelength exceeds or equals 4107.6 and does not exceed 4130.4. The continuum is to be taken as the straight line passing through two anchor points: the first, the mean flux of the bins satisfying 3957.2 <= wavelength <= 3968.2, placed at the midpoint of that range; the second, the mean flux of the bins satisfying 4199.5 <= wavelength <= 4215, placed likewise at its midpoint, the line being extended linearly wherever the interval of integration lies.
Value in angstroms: 30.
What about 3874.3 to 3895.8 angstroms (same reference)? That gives 52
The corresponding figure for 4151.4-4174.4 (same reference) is 26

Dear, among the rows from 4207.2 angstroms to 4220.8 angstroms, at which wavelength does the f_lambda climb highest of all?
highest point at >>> 4213.98 angstroms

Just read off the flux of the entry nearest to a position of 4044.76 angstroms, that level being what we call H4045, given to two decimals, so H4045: 36.36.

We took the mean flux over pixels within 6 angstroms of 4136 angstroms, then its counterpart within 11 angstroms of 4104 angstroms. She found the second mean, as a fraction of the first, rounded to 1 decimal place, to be 1.0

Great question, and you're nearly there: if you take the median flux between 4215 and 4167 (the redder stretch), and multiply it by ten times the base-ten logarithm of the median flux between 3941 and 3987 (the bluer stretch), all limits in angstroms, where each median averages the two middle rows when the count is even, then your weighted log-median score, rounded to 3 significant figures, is 940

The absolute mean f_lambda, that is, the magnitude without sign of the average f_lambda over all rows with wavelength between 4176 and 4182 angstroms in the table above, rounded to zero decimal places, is 61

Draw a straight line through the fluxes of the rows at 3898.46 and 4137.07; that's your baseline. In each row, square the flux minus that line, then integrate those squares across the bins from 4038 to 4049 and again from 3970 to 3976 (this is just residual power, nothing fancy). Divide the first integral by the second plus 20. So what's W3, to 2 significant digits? 0.38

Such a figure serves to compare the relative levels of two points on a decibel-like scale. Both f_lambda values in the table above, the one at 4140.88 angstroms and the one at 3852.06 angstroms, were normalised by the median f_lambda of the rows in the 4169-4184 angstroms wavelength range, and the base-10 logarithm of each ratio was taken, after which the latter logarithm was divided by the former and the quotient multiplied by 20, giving -424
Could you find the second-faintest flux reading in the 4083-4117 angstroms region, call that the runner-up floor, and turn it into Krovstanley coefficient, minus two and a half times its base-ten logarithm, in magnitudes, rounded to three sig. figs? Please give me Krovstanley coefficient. -4.25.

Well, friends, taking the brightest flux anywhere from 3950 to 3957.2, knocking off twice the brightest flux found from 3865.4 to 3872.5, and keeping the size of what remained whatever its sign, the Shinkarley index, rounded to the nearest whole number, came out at 33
